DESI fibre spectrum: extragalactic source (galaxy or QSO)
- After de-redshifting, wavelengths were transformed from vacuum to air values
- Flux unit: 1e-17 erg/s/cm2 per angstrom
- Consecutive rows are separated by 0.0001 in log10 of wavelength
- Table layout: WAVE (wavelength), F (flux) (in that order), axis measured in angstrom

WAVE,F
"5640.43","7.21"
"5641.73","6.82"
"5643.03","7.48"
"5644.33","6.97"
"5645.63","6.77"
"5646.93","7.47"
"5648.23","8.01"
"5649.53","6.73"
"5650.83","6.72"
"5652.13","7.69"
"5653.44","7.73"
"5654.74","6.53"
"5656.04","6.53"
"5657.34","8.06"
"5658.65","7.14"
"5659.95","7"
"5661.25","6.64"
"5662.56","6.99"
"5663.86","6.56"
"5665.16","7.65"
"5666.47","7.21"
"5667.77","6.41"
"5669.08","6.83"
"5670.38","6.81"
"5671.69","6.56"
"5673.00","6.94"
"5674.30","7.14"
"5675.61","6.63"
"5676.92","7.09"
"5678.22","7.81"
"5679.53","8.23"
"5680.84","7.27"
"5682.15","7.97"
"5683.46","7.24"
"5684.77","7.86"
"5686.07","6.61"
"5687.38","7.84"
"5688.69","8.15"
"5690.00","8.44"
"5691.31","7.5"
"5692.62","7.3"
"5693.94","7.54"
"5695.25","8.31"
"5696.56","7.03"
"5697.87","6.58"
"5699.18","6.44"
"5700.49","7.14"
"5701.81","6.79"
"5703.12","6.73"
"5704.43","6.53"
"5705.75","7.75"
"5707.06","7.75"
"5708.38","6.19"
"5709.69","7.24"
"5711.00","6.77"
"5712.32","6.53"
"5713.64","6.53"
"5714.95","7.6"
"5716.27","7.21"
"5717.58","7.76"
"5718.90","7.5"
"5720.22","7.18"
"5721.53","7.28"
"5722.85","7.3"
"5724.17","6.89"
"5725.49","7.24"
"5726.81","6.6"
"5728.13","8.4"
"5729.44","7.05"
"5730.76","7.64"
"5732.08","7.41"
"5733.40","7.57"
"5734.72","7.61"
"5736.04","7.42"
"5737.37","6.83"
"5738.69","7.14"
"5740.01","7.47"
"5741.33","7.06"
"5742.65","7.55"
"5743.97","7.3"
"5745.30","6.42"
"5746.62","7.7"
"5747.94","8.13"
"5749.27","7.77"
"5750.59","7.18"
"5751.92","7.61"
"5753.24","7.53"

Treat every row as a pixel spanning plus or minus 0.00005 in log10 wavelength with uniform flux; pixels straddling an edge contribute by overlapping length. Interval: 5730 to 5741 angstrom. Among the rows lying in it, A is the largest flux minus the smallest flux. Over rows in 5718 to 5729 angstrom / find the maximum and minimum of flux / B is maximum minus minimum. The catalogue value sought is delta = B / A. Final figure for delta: 2.22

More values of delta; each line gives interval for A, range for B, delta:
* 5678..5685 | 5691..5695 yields 0.24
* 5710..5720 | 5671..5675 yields 0.47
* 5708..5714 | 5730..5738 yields 0.77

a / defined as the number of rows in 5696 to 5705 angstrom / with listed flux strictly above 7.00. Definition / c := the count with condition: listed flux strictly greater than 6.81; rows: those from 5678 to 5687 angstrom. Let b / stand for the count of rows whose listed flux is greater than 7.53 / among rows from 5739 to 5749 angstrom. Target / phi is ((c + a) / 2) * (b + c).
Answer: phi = 36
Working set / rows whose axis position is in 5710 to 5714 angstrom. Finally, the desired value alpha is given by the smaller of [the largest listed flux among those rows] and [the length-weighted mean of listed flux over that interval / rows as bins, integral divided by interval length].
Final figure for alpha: 6.7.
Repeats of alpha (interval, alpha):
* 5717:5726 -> 7.3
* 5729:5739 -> 7.3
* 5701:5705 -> 6.7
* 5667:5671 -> 6.7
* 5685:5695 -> 7.7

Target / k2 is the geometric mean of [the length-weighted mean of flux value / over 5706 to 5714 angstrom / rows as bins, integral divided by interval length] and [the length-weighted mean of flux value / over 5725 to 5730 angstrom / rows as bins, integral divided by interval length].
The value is 7.11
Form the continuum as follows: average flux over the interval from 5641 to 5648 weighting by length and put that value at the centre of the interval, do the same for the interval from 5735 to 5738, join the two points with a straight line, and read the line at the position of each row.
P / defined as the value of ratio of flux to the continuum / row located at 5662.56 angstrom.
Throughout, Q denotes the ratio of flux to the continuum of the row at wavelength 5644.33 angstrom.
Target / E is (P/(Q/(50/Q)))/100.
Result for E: 0.51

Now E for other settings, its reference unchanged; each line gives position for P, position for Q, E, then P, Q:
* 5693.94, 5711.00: 0.59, 1.05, 0.94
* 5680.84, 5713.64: 0.61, 1.02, 0.91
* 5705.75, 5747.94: 0.42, 1.08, 1.13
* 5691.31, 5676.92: 0.53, 1.05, 0.99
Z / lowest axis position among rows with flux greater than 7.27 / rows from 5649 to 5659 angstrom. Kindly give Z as 5652.13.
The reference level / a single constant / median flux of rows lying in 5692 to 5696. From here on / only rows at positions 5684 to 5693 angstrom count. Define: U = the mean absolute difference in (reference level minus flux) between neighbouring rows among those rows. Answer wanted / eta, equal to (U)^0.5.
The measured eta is 0.84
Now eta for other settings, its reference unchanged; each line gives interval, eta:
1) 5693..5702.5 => 0.78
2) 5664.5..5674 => 0.62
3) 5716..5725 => 0.53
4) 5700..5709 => 0.75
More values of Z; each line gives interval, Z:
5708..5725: 5714.95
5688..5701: 5688.69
